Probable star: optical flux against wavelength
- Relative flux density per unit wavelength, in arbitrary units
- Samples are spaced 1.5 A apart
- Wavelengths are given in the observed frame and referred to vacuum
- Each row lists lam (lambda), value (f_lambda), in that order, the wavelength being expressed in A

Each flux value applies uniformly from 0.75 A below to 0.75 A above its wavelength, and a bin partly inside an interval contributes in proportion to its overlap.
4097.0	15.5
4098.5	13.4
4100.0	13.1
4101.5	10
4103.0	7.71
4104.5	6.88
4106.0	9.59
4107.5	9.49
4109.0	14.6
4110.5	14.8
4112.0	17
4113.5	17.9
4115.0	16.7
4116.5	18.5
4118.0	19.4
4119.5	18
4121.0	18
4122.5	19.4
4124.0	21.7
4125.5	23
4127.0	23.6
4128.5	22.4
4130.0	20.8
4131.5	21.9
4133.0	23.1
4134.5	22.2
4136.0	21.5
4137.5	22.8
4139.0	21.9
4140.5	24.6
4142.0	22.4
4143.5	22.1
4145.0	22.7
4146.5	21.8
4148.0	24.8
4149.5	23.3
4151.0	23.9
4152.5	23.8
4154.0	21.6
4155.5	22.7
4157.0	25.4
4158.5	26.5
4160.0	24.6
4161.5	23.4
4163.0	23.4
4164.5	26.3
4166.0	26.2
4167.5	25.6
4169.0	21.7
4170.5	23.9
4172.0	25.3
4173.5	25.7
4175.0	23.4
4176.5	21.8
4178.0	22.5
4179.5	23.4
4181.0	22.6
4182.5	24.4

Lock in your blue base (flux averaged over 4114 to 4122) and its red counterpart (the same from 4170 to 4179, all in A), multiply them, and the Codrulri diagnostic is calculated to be 431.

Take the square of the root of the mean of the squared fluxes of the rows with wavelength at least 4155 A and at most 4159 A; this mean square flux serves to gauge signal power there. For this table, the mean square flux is 621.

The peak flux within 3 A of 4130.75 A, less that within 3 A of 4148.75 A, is -1.7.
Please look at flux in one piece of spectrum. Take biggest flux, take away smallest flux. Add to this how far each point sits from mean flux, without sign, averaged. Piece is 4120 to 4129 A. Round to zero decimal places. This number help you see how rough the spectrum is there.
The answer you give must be 7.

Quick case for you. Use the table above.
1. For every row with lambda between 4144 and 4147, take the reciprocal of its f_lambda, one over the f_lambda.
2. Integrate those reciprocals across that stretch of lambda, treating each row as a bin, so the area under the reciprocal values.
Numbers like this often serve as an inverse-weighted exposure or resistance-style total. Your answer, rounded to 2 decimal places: 0.13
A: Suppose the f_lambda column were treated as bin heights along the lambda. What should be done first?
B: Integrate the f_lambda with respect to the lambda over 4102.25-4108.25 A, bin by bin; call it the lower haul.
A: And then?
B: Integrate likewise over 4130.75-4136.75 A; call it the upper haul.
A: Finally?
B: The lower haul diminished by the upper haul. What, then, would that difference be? -83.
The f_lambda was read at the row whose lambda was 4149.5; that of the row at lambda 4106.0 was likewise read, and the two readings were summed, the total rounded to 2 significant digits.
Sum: 33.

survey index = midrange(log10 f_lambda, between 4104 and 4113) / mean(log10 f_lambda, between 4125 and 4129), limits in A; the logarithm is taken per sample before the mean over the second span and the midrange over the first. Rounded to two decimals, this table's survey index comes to 0.76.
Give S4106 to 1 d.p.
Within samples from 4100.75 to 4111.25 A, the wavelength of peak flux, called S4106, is 4110.5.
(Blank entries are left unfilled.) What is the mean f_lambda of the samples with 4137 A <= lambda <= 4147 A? 22.6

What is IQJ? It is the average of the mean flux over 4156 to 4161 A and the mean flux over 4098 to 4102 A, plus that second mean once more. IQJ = 31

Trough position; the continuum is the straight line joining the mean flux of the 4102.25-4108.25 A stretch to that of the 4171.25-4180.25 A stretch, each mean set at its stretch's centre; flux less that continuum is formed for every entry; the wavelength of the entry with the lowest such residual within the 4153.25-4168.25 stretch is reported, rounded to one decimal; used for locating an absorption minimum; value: 4163.0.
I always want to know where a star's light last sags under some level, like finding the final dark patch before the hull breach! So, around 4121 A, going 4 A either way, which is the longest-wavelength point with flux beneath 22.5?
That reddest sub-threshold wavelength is 4124.0 A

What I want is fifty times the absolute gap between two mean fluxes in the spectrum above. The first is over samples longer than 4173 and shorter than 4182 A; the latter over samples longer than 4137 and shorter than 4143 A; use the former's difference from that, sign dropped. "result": 15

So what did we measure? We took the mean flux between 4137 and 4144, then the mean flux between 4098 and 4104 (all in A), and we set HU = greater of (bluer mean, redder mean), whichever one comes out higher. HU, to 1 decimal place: 22.8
